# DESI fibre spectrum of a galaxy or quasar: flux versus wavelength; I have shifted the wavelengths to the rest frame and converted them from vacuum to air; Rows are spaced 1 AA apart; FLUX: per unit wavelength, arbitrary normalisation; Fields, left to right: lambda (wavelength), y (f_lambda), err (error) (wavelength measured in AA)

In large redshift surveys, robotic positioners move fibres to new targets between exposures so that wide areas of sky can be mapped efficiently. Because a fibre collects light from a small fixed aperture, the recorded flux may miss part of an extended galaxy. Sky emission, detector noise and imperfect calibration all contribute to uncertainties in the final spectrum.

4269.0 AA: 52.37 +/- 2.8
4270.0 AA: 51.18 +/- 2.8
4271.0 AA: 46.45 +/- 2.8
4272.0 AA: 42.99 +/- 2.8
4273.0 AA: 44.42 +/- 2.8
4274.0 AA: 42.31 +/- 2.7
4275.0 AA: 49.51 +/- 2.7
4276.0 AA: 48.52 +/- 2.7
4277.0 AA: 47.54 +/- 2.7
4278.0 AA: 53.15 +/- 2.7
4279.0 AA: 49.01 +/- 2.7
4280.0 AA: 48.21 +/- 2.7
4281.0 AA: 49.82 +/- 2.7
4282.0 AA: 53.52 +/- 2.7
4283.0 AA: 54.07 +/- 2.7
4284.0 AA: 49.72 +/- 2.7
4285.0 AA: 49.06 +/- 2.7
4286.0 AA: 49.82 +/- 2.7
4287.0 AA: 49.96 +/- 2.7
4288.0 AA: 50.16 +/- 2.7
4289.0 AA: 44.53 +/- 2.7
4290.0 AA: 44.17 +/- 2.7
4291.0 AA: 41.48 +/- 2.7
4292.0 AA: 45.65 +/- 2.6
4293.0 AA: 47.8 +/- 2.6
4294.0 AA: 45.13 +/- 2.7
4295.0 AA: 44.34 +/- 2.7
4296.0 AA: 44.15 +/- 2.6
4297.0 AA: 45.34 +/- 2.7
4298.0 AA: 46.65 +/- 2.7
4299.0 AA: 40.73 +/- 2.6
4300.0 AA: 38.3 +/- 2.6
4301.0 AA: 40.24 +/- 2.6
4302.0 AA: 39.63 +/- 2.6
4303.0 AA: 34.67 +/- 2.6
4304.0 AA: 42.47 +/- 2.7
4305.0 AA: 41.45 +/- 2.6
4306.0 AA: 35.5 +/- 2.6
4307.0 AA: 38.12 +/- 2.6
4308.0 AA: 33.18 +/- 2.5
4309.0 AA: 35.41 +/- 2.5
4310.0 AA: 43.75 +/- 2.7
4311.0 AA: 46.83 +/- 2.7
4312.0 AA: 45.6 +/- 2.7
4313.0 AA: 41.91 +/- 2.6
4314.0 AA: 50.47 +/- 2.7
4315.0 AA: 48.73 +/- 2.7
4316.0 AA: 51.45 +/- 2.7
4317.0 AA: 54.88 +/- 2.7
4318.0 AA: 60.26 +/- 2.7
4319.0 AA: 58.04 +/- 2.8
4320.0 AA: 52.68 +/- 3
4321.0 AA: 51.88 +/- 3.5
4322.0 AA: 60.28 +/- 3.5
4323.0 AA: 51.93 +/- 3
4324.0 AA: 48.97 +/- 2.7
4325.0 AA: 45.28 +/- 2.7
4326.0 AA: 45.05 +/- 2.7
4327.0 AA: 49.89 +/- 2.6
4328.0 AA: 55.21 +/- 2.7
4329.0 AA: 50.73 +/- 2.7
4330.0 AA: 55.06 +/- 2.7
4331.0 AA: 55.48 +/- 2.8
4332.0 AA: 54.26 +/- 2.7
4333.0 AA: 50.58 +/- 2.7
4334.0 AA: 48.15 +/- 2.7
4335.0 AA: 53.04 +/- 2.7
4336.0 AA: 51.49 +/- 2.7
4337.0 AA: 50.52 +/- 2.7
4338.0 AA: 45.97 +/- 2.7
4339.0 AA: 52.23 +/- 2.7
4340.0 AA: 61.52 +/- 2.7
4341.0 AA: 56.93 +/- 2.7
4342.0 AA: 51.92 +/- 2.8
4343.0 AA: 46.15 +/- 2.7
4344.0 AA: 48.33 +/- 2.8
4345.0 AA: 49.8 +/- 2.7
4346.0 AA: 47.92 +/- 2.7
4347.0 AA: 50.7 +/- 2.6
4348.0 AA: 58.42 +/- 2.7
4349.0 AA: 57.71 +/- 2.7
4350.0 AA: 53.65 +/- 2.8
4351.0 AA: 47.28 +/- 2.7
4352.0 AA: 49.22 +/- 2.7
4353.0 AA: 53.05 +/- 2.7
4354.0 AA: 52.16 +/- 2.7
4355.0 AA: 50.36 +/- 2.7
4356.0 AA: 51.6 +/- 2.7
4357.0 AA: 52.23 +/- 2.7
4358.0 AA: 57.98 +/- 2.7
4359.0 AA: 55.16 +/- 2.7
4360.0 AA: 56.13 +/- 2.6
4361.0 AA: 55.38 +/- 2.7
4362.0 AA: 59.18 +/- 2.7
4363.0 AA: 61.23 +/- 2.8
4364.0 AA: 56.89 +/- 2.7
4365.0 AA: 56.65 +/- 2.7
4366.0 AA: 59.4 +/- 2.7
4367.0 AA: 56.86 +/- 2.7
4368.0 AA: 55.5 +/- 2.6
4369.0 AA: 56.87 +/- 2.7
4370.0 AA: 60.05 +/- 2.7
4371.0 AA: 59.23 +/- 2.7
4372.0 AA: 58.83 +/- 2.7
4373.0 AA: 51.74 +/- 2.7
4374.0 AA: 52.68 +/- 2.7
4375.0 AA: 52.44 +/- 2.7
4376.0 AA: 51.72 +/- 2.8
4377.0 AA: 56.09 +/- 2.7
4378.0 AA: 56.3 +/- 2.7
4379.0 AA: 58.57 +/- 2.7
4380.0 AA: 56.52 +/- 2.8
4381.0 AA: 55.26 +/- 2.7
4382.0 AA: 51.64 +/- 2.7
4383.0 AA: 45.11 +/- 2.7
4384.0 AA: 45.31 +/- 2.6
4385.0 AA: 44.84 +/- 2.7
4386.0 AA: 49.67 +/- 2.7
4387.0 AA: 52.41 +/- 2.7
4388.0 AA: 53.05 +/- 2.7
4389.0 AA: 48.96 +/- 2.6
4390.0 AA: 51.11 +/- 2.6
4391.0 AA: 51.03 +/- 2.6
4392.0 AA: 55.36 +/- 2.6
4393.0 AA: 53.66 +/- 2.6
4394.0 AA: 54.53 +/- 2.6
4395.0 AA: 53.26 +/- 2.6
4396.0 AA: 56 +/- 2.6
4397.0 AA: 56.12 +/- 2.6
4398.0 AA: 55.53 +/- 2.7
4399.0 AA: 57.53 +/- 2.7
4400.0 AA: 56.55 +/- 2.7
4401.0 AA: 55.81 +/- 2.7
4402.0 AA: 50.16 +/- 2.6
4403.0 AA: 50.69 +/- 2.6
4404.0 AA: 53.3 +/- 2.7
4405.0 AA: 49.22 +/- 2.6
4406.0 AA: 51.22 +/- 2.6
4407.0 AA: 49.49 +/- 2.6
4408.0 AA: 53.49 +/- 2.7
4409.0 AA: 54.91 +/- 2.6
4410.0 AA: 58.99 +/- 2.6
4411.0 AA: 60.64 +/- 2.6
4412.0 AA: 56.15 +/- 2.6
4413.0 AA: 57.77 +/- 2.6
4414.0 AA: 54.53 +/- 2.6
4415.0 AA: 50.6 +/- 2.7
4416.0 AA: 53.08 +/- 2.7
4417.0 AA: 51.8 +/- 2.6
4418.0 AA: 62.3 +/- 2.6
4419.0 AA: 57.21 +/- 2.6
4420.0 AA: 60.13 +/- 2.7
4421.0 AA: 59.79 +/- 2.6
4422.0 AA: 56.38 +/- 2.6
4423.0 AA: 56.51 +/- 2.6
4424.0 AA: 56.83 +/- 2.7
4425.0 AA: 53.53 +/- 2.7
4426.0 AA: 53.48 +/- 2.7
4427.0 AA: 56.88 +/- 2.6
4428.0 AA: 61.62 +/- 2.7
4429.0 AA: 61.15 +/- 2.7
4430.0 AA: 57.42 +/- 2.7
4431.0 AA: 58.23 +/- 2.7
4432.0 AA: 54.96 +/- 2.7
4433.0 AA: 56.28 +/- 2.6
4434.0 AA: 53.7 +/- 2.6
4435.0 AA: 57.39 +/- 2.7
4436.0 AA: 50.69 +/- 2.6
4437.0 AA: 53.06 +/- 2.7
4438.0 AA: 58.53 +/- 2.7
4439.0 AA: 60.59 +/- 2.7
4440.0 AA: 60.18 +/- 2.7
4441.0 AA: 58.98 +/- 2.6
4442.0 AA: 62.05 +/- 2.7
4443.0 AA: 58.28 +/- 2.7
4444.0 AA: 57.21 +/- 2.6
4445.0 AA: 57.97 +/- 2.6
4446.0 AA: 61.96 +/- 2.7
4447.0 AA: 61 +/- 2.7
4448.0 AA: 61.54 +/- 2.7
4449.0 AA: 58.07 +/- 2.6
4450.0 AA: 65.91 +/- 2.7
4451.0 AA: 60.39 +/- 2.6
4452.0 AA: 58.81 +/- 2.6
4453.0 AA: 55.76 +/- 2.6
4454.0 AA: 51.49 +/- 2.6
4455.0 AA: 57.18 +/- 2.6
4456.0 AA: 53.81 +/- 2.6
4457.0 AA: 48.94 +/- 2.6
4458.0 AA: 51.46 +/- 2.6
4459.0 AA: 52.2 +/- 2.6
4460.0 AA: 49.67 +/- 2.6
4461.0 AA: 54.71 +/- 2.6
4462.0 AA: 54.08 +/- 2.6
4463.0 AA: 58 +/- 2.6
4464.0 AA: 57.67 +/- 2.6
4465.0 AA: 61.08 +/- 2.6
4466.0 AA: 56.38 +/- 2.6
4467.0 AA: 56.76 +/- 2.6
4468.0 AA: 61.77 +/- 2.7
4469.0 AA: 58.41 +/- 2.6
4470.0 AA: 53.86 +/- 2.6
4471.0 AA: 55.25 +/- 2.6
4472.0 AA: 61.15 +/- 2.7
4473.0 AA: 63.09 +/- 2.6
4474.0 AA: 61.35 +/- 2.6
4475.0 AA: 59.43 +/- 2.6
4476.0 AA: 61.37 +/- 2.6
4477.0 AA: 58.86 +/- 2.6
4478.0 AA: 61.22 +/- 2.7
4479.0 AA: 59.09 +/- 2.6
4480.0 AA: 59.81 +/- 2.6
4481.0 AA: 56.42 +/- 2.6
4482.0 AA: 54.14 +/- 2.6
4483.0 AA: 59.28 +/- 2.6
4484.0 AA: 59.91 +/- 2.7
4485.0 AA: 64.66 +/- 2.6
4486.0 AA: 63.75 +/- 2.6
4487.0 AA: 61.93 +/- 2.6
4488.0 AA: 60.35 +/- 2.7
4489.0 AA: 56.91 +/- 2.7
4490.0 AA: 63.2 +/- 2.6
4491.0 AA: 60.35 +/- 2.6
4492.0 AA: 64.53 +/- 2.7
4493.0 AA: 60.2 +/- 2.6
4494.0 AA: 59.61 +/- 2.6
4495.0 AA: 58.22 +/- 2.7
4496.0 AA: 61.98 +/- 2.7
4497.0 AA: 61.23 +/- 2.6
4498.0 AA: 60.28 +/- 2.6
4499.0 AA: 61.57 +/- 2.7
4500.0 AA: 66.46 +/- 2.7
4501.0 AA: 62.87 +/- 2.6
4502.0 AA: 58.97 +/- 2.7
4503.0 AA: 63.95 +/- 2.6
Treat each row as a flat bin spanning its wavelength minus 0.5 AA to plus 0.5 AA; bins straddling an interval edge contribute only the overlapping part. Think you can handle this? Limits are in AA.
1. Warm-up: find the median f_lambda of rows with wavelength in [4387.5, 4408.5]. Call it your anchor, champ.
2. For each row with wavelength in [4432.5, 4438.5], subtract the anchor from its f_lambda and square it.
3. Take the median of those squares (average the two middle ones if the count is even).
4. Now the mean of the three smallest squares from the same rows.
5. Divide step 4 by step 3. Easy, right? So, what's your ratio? 0.30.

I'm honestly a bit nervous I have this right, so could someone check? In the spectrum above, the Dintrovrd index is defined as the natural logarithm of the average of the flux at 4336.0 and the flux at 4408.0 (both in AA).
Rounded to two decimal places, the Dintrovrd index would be 3.96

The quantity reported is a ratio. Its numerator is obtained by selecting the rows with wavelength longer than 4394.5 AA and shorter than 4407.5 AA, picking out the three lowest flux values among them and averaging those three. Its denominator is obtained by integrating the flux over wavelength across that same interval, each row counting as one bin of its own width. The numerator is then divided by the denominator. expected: 0.0714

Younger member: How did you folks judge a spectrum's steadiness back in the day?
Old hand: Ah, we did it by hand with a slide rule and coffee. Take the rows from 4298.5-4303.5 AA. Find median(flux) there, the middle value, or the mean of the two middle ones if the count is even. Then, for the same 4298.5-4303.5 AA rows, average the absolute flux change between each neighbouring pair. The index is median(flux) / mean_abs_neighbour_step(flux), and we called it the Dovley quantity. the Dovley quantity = 16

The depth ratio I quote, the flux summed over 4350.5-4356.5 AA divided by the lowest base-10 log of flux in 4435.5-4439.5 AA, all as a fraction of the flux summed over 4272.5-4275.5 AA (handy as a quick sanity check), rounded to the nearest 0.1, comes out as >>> 1.3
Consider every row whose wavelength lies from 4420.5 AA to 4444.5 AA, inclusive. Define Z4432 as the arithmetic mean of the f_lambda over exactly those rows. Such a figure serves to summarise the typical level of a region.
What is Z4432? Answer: 57.2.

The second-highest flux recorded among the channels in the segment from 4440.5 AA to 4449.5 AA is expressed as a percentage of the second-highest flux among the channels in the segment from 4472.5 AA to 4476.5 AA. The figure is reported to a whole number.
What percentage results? 101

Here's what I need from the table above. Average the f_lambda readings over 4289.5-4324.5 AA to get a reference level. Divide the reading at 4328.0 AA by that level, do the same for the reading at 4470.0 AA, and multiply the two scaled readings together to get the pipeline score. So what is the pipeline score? 1.44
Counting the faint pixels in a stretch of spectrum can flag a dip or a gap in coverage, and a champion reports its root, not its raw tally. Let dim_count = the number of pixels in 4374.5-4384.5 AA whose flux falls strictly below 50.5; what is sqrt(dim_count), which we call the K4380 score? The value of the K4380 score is 1.4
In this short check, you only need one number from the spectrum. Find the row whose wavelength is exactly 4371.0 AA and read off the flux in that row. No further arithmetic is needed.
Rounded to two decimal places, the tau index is 59.23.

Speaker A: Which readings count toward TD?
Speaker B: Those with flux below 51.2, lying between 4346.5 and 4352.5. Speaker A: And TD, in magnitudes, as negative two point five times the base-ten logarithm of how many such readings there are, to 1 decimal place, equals -1.2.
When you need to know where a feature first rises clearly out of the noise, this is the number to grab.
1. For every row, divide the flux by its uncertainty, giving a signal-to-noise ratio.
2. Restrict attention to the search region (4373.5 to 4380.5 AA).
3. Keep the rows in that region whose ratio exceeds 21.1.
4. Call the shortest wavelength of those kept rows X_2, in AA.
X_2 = 4379.0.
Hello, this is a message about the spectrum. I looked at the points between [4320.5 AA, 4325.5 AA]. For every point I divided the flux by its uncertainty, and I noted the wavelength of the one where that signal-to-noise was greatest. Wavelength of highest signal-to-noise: 4324.0 AA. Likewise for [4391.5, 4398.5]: 4397.0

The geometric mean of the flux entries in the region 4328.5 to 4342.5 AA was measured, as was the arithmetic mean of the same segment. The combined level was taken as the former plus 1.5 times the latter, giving 132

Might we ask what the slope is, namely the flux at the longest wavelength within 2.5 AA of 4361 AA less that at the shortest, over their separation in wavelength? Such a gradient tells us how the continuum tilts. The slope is 1.52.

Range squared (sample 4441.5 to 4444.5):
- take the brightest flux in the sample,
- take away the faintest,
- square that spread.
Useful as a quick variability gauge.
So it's 23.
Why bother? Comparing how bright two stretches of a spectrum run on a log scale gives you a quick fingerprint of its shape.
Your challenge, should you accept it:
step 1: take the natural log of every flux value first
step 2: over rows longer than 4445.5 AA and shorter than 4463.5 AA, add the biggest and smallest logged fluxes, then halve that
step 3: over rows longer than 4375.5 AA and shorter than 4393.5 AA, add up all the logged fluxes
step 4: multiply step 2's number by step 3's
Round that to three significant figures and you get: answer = 287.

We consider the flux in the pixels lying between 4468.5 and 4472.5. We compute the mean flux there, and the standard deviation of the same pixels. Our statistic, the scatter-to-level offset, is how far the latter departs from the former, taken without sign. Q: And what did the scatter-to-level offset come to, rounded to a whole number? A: 54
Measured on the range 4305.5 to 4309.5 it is 34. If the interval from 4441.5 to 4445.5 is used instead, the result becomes 57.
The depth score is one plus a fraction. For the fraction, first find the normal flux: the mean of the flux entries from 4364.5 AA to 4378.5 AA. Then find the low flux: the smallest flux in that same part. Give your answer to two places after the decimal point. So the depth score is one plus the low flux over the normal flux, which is 1.92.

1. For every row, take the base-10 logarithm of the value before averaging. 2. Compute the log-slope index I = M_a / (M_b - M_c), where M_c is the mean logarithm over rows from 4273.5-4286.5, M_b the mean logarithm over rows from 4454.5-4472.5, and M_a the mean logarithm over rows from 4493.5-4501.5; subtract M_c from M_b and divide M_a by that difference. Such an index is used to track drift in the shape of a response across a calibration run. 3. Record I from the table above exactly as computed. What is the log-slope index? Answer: 35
